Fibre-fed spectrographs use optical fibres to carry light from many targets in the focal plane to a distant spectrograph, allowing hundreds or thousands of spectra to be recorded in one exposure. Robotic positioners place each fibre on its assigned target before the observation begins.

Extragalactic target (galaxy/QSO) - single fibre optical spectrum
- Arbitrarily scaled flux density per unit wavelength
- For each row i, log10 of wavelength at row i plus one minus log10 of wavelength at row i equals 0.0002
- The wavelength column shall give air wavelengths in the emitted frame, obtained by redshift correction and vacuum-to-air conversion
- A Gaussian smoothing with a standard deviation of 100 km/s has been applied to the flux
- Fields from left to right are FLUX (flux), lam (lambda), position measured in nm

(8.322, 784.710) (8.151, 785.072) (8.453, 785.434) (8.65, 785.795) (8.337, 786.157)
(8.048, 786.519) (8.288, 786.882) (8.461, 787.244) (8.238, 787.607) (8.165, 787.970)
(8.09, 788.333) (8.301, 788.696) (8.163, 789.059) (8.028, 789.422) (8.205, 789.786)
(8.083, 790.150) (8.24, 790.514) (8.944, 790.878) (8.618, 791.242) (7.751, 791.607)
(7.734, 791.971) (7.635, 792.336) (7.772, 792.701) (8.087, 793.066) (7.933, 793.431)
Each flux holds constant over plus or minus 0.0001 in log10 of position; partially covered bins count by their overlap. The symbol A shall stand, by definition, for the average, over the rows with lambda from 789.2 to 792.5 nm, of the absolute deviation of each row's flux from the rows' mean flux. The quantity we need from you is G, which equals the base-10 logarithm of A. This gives -0.49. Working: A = 0.32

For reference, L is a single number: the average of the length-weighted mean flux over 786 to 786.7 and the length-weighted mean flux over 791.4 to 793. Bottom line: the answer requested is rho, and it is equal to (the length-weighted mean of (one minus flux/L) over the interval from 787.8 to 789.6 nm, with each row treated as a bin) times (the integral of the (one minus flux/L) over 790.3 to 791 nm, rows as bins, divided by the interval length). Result 0.0015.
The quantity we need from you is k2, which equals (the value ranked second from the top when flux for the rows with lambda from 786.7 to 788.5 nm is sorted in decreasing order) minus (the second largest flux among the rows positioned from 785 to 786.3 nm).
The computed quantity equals -0.165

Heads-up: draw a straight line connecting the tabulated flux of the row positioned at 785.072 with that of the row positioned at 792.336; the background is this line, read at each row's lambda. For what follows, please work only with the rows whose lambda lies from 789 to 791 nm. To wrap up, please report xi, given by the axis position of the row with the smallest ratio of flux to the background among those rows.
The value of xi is 789.422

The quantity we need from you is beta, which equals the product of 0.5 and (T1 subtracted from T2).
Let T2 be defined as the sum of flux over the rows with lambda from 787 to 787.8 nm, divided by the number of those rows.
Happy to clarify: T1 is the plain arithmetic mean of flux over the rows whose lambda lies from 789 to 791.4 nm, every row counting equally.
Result 0.01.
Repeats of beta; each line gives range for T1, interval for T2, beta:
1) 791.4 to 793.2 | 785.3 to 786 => 0.38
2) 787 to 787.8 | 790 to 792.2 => -0.06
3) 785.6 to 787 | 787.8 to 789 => -0.07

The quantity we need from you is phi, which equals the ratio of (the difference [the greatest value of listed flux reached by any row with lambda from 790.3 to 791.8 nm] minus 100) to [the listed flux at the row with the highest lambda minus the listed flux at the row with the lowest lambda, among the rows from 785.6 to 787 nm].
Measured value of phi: 252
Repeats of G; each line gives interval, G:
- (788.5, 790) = -1.10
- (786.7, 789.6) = -0.98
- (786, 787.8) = -0.98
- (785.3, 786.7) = -0.75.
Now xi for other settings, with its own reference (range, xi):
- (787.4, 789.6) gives 788.333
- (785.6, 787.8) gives 786.519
